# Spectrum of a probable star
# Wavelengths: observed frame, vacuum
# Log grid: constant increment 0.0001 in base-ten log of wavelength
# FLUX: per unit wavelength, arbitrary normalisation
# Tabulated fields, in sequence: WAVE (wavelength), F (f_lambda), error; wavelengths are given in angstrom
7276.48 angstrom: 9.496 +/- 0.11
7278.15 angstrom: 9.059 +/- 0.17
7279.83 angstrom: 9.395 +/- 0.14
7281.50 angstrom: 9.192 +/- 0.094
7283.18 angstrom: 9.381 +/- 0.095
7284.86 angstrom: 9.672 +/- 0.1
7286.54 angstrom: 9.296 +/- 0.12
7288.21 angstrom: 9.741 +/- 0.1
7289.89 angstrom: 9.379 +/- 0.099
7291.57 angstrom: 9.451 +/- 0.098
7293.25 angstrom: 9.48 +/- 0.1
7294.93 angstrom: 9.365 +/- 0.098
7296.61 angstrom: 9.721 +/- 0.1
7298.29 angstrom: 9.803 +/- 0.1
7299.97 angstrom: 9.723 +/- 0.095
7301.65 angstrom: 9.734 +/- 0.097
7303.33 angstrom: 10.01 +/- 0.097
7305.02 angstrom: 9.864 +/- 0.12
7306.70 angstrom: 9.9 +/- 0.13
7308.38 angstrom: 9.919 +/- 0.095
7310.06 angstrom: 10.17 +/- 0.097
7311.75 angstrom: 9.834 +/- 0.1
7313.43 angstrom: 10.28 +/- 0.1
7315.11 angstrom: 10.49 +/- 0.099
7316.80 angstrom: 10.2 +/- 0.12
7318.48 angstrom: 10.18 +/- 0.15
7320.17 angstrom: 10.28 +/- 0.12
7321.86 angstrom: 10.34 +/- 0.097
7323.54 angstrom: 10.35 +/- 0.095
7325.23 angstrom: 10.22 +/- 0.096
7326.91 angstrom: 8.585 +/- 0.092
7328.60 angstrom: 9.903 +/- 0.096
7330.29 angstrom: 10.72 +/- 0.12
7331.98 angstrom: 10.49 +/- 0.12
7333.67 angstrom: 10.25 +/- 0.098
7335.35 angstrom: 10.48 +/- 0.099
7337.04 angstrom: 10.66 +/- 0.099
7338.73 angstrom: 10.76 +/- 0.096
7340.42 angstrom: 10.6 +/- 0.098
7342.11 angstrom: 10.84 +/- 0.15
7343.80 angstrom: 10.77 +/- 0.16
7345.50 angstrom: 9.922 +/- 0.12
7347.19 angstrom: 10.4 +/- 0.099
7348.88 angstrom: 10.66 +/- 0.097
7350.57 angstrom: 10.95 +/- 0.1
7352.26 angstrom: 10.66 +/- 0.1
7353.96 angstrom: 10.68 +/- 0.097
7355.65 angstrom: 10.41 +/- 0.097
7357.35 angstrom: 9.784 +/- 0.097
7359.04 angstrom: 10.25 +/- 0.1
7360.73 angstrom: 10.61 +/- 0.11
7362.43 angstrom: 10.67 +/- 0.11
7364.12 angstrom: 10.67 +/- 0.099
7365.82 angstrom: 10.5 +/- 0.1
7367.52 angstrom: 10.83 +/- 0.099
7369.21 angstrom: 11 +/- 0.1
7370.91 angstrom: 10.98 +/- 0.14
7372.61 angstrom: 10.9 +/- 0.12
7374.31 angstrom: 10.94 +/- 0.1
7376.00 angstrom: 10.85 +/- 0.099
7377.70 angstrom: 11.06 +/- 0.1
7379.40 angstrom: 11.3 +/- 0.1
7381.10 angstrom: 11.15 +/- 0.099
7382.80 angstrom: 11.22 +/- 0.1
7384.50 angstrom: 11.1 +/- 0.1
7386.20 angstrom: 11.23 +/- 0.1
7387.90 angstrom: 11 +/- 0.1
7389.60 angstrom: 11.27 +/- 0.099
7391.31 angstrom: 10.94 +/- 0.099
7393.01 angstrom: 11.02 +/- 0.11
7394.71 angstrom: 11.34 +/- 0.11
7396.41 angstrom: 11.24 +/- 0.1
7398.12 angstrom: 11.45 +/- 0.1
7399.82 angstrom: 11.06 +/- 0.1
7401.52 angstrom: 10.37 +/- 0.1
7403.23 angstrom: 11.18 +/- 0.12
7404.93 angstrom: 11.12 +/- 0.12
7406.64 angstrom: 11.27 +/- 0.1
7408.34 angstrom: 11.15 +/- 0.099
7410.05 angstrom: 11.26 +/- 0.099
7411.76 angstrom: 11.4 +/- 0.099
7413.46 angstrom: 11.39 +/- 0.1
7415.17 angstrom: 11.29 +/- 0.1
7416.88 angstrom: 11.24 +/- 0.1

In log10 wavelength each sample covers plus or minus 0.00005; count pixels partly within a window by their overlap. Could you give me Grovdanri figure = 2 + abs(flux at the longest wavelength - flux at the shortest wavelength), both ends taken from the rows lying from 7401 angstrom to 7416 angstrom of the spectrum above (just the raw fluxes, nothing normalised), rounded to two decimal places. 2.92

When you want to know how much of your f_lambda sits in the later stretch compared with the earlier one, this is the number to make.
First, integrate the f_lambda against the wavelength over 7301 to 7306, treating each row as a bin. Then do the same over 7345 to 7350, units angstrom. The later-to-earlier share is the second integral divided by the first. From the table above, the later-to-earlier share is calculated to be 1.05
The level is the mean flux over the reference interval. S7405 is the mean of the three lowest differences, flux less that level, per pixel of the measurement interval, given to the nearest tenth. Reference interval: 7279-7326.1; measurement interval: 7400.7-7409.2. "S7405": 1.0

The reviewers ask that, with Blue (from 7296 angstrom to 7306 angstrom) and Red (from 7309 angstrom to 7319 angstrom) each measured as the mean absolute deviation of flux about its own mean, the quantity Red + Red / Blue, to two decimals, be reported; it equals 1.67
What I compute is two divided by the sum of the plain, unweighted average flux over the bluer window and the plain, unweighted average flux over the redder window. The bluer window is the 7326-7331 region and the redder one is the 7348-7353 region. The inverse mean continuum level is 0.0976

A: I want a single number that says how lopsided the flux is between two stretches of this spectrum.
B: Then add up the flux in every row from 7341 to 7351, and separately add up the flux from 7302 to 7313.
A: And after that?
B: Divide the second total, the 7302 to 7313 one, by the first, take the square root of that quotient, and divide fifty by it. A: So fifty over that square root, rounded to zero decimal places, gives 52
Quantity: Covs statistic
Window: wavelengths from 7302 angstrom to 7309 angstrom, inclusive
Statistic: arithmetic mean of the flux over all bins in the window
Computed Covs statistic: 9.9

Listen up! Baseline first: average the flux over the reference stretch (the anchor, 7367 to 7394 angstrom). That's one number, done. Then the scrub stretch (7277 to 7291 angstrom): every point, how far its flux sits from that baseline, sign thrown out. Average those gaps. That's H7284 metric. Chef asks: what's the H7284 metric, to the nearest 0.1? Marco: 1.7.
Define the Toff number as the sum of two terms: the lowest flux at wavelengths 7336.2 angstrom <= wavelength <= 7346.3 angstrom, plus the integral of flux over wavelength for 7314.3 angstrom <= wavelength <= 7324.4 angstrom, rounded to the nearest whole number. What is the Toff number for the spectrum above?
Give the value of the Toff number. 114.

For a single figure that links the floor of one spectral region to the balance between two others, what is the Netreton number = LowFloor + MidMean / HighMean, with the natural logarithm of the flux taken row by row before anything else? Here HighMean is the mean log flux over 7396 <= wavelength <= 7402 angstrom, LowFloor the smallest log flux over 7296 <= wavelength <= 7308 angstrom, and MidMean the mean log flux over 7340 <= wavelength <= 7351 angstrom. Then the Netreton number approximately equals 3.26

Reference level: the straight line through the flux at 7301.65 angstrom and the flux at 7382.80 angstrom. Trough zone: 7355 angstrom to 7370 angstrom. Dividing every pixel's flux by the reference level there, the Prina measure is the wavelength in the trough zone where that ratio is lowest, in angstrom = 7357.35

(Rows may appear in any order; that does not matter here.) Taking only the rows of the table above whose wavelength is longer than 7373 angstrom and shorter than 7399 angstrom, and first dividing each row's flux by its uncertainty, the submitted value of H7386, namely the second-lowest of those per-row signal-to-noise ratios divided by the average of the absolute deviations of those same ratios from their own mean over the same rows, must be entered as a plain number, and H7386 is 40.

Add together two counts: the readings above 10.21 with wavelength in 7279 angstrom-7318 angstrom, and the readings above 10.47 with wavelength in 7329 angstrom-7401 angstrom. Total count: 38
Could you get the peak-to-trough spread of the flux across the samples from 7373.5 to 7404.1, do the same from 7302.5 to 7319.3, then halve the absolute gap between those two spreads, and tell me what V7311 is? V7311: 0.21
